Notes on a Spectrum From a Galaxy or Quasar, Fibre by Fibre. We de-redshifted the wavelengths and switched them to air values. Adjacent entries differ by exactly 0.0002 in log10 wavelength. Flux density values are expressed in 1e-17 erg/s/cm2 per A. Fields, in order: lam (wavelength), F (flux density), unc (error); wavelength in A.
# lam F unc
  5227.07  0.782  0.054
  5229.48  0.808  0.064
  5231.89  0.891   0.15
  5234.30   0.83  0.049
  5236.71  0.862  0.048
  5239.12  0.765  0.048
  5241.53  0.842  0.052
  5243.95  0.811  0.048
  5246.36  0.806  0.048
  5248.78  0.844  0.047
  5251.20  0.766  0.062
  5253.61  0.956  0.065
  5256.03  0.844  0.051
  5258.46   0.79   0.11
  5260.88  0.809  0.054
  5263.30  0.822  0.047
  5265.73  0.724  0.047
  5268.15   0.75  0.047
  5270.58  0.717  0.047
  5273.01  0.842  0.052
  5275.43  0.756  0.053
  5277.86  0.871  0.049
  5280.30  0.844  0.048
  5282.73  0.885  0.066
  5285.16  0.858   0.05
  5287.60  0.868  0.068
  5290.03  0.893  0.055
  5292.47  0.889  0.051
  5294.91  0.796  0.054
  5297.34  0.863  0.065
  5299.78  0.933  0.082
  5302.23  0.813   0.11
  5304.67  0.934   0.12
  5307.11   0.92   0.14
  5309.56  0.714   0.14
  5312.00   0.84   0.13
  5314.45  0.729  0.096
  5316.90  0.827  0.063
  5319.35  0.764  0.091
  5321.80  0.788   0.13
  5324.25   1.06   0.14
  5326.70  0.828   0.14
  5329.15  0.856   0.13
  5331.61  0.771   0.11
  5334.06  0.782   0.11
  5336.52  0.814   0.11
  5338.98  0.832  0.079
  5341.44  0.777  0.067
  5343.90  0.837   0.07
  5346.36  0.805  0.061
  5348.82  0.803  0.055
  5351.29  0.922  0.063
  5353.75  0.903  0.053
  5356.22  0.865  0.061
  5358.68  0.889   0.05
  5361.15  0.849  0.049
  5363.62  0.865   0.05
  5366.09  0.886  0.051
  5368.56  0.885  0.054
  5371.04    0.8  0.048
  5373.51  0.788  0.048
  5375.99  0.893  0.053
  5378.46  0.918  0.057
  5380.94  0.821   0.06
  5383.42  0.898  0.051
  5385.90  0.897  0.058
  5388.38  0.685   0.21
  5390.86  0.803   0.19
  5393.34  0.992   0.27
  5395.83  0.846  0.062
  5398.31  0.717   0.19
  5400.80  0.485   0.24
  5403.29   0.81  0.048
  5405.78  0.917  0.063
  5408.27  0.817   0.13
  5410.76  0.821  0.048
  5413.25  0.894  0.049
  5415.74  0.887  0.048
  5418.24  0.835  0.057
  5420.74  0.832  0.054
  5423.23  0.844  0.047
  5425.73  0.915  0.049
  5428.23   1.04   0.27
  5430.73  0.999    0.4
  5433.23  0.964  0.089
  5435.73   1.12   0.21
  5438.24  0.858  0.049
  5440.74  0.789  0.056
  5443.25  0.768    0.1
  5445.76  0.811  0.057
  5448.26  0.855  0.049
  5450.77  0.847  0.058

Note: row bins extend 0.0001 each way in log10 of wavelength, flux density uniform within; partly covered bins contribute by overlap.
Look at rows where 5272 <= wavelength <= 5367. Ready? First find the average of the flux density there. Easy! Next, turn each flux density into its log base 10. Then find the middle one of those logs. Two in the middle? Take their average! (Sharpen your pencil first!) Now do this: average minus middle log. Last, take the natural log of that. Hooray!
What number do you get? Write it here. -0.084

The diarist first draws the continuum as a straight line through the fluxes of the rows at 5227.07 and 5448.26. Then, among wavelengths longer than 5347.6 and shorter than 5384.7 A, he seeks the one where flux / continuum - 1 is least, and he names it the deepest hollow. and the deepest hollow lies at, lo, 5373.51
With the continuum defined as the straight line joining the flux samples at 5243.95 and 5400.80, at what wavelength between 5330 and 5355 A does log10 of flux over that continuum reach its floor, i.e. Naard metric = 5331.61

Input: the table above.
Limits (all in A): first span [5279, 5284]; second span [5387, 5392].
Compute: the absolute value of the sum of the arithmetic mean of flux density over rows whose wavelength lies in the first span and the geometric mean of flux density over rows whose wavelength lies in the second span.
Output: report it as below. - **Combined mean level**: 1.61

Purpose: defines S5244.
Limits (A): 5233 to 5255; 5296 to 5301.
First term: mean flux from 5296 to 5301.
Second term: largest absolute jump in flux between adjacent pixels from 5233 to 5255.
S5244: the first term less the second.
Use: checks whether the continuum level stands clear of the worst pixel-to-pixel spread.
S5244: 0.71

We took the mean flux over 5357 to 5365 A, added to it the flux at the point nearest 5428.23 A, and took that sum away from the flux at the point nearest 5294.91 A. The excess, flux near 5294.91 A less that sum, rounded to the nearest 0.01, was -1.11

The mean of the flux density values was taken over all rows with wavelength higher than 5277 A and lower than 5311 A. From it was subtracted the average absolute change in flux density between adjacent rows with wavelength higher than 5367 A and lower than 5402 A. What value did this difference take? 0.753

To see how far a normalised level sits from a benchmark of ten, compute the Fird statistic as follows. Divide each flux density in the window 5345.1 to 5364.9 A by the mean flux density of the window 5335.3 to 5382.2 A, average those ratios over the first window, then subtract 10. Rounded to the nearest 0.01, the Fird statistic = -8.99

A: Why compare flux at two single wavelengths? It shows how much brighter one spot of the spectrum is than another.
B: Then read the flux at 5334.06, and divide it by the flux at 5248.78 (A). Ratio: 0.927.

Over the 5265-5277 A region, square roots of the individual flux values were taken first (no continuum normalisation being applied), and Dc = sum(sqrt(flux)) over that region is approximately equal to 4.35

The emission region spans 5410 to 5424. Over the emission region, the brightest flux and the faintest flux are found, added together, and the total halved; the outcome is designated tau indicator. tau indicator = 0.86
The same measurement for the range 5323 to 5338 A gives 0.92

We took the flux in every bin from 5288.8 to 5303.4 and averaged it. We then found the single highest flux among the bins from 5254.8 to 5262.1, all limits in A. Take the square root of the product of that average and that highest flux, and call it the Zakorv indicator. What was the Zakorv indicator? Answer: 0.854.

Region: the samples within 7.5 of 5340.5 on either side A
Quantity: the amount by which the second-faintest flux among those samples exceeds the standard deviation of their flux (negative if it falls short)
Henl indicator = 0.76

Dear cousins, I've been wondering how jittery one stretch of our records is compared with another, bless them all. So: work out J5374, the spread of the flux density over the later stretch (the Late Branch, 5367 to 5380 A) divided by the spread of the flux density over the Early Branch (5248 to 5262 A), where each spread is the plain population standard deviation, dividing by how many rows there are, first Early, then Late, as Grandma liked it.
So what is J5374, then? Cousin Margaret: 0.86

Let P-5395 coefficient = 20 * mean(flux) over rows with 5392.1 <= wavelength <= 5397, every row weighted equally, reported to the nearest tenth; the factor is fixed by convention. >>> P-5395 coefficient 18.4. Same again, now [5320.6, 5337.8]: 16.9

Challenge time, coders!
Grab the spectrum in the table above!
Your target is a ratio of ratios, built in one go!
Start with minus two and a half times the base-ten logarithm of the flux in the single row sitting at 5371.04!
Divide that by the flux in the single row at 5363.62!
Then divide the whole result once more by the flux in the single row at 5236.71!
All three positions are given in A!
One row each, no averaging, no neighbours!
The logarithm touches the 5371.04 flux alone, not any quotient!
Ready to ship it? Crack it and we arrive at 0.32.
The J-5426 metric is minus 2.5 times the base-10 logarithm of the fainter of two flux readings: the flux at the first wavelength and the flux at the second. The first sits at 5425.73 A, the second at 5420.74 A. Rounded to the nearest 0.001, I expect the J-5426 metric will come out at 0.200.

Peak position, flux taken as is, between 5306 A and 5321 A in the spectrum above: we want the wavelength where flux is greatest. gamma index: 5307.11 A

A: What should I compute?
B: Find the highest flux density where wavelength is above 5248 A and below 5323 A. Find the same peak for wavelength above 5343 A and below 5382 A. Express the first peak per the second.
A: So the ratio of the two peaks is 1.04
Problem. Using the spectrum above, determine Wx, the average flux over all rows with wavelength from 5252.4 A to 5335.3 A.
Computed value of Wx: 0.83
